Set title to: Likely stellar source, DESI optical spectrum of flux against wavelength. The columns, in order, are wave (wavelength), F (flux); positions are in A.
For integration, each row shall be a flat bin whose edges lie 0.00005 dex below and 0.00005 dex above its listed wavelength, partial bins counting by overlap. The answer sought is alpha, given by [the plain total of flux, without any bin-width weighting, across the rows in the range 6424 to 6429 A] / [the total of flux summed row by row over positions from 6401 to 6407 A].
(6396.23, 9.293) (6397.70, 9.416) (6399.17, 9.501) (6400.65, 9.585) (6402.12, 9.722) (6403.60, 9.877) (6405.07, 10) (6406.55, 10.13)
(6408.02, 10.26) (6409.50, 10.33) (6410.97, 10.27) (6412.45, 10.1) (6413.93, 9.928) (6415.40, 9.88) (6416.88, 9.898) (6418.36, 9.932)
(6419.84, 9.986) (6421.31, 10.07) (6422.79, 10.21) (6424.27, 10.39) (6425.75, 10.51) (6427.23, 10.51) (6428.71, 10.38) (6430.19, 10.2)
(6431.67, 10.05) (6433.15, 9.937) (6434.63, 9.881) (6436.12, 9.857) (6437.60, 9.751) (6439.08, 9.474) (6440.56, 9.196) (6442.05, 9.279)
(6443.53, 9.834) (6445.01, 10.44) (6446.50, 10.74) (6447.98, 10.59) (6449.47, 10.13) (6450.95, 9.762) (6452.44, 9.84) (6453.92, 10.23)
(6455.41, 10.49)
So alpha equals 1.05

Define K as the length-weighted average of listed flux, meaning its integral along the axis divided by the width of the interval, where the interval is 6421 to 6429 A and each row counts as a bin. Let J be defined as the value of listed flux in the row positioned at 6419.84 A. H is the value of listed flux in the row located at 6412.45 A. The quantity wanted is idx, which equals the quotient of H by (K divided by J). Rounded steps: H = 10.1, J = 9.986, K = 10.4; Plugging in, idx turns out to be 9.7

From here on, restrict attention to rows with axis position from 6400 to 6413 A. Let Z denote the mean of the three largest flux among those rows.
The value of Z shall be 10.3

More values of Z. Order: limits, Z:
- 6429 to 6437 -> 10.1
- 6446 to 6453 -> 10.5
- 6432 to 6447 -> 10.4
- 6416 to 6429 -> 10.5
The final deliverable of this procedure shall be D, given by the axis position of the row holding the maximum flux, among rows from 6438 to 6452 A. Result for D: 6446.50 A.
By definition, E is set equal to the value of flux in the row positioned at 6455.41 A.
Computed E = 10.49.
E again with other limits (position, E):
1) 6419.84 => 9.986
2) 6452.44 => 9.84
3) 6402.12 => 9.722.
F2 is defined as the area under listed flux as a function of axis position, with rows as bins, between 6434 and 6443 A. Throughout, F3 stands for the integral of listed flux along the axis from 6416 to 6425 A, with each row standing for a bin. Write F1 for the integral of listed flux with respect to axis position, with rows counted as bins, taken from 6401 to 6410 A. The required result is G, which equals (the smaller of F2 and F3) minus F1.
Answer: -4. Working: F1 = 90.2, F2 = 86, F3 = 90.7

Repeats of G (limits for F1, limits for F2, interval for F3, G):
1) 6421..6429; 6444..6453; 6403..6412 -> 9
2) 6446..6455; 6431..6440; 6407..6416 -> -4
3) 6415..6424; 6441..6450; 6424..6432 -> -7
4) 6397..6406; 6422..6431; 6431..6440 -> 1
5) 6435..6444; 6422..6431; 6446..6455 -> 6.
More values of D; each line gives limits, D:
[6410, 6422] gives 6410.97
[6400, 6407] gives 6406.55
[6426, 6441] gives 6427.23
